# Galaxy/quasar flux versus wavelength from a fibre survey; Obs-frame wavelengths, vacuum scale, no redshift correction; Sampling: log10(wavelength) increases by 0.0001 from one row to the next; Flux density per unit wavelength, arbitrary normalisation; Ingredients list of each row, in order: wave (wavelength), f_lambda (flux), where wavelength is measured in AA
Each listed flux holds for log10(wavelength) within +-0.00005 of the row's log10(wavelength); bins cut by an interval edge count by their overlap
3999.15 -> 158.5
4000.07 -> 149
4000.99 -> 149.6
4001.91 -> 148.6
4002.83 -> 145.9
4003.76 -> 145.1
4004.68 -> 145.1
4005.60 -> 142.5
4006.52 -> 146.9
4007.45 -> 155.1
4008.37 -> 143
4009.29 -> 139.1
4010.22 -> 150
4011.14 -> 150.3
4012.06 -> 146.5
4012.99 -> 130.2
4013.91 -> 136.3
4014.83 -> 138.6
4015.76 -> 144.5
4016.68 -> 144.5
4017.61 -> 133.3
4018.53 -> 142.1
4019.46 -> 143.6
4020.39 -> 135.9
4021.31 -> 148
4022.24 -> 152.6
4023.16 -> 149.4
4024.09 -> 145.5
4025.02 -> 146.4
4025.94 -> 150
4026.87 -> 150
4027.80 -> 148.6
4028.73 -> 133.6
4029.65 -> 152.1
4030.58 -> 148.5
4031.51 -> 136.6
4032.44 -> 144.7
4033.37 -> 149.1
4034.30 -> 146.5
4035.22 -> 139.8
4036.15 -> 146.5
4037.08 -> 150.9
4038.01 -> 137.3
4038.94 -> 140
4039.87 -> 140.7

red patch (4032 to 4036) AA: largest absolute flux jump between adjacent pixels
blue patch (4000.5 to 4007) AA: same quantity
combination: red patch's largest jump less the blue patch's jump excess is 2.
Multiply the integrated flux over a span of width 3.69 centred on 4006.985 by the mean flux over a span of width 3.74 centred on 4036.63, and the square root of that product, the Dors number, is 279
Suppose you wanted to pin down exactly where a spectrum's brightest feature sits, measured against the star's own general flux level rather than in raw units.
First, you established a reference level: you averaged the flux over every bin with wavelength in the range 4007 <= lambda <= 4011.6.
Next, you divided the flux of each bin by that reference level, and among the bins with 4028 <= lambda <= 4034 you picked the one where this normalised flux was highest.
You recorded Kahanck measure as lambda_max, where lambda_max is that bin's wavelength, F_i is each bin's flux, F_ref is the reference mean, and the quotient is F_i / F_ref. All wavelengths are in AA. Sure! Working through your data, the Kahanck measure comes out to 4029.65 AA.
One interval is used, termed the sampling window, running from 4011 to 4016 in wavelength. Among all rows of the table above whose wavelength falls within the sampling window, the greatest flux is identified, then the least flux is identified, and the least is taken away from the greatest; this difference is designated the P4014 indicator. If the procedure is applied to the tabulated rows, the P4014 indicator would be 20.1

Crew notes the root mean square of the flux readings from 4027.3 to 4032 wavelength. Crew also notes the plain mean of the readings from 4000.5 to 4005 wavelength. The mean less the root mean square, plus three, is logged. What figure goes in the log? 5.8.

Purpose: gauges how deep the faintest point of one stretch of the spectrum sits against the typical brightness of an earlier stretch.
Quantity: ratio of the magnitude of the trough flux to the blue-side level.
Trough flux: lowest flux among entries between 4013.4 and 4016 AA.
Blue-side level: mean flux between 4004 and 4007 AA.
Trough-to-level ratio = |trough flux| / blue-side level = 0.94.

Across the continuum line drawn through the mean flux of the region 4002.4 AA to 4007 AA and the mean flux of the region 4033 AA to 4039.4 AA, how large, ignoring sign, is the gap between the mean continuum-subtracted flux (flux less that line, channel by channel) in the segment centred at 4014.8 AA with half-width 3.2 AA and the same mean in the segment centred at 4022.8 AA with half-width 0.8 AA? 12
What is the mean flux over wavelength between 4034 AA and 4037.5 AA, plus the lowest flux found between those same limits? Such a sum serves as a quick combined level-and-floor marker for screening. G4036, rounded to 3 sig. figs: 286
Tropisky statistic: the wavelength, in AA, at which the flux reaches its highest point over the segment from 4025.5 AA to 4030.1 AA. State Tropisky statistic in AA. 4029.65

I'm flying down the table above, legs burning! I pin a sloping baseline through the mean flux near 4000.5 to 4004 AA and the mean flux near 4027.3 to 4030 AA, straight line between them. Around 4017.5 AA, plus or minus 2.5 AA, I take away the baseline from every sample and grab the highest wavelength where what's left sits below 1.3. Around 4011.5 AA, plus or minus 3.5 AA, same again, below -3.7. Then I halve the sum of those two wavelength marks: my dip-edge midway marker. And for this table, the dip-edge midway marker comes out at 4017.1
